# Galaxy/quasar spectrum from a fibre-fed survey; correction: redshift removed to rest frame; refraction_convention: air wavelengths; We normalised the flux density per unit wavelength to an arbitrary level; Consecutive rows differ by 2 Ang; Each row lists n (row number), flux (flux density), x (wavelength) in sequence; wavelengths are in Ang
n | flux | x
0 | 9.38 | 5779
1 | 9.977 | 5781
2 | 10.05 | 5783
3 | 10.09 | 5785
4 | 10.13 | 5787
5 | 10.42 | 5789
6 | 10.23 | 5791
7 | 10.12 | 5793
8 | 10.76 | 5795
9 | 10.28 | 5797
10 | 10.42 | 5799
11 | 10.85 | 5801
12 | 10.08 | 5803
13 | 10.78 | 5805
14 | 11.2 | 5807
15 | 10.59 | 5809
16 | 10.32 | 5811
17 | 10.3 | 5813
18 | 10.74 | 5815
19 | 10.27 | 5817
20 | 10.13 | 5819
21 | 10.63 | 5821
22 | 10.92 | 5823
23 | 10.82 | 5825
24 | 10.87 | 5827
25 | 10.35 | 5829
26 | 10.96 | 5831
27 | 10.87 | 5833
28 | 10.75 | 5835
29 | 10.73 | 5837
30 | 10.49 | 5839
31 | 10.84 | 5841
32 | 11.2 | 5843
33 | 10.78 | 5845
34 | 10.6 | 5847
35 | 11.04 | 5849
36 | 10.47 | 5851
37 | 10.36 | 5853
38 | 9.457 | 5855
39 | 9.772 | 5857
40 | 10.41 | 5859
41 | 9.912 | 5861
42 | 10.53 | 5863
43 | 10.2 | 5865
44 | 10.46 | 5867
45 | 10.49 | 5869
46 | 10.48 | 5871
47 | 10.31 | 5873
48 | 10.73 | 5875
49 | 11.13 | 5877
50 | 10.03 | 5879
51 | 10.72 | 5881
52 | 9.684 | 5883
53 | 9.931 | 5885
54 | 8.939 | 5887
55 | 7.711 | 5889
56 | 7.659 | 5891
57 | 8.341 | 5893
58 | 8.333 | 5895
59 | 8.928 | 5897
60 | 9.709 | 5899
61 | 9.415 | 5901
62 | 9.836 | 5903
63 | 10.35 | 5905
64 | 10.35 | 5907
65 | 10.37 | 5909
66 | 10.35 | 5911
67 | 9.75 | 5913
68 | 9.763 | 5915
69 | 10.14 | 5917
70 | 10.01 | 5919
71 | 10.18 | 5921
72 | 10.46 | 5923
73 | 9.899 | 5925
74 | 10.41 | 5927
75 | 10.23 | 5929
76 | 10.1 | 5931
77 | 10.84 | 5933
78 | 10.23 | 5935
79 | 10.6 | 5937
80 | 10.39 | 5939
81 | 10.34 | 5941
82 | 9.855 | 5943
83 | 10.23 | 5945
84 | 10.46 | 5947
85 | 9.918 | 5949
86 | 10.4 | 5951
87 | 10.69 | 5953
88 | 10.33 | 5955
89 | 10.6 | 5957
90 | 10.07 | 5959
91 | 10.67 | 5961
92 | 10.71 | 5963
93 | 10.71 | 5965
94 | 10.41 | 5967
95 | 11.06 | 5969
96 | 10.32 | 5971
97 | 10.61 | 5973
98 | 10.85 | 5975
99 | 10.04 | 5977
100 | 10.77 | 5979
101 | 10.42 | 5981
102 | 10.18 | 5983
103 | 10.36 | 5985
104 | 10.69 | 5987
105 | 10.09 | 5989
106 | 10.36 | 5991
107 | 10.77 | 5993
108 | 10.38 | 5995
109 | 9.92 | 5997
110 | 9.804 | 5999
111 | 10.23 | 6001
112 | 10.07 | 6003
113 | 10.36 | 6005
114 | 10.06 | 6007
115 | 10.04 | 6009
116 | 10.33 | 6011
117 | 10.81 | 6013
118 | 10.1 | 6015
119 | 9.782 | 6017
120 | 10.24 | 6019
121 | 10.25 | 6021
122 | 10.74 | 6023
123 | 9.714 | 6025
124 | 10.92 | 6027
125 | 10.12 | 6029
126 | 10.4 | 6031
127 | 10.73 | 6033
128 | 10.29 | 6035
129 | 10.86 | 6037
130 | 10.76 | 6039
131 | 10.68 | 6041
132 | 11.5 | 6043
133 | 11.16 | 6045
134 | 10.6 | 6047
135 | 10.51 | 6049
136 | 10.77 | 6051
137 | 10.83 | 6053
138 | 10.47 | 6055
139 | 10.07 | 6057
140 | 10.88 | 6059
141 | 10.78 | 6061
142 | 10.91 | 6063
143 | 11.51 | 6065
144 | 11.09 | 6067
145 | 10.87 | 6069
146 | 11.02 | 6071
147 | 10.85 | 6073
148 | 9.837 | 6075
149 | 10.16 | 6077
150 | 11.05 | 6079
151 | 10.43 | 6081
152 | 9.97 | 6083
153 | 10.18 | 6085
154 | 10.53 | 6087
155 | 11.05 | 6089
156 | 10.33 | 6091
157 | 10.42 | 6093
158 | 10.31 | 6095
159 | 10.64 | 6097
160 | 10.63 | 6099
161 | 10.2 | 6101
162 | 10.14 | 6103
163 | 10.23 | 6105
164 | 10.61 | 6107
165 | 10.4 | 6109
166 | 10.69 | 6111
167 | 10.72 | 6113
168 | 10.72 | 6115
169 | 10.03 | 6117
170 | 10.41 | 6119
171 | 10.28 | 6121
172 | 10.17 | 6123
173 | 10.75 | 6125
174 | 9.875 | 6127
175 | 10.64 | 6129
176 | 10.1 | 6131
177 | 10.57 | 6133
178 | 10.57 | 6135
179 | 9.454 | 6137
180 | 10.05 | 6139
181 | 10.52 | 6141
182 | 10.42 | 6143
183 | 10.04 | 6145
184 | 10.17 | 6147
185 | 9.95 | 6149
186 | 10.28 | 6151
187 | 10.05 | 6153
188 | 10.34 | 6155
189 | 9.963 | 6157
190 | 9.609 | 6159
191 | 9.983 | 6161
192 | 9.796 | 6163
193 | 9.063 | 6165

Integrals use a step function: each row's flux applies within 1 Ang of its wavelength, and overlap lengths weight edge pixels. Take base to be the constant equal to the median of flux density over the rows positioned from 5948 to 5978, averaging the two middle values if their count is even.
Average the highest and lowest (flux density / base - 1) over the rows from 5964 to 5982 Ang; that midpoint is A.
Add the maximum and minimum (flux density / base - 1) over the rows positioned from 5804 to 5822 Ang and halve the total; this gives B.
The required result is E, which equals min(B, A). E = -0.005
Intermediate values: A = -0.005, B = 0.01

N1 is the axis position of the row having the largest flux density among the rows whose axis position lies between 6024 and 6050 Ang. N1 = 6043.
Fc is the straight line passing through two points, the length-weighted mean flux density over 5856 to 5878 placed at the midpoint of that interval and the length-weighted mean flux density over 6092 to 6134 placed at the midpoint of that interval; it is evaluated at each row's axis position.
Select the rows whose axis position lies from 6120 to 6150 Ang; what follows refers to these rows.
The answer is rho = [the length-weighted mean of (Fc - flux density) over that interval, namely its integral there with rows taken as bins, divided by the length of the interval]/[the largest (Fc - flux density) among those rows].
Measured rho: 0.18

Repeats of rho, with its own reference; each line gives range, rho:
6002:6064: -0.15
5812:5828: -0.68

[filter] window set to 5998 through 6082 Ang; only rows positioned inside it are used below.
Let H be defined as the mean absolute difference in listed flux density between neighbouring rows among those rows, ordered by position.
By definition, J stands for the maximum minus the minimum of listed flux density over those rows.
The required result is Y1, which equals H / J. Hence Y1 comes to 0.23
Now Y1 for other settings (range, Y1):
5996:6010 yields 0.39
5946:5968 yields 0.43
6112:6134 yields 0.52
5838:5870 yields 0.23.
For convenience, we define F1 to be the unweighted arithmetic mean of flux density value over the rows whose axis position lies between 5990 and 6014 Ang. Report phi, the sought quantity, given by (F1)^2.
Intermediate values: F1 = 10.3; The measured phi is 105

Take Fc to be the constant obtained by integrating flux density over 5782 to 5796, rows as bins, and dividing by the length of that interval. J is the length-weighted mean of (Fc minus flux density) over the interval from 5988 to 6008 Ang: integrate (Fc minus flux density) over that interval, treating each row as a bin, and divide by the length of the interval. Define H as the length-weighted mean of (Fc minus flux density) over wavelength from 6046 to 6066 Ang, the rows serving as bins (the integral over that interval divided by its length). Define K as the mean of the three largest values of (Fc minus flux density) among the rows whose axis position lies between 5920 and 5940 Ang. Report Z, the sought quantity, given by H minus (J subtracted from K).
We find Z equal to -0.62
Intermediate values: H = -0.5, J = 0.05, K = 0.2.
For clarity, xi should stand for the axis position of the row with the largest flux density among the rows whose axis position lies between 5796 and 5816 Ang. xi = 5807 Ang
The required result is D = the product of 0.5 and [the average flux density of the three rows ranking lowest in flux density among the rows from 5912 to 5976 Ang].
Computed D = 4.89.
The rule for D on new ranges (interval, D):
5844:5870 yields 4.86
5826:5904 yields 3.95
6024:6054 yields 5.02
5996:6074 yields 4.88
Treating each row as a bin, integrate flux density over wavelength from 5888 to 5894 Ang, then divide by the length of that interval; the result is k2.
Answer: 7.90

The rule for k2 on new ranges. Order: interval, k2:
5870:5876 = 10.51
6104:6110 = 10.41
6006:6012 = 10.14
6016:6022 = 10.09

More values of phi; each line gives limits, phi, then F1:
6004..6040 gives 107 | 10.4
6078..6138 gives 108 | 10.4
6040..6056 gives 117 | 10.8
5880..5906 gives 85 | 9.2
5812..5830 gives 111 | 10.6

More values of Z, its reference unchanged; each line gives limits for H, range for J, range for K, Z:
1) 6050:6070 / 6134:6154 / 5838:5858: -0.85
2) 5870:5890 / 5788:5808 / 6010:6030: -0.36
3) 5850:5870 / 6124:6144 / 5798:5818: -0.03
